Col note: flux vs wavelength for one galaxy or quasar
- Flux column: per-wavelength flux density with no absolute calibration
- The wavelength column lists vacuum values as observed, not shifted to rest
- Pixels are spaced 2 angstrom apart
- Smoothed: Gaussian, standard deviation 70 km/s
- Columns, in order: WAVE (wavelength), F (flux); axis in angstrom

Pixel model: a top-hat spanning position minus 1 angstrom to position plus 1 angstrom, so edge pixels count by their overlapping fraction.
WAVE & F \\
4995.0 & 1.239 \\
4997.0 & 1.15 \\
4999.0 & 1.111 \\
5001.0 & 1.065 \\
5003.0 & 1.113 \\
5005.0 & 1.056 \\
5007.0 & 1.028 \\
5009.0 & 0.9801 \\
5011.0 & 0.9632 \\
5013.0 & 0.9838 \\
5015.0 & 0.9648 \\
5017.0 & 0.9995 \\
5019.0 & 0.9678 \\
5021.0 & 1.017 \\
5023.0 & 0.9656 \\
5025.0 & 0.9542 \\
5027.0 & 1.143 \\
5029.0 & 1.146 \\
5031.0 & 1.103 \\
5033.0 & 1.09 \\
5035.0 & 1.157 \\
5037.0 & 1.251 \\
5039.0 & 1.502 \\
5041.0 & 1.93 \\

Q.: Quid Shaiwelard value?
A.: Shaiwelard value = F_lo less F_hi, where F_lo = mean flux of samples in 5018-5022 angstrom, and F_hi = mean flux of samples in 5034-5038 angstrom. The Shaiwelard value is -0.21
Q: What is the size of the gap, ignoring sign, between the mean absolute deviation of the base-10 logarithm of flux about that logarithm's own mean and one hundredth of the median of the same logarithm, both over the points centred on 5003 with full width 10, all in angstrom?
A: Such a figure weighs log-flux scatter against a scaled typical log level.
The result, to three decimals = 0.012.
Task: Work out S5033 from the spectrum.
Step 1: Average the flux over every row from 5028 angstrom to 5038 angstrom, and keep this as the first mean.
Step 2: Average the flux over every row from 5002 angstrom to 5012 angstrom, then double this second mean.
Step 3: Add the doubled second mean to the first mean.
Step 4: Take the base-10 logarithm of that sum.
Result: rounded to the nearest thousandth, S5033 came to 0.506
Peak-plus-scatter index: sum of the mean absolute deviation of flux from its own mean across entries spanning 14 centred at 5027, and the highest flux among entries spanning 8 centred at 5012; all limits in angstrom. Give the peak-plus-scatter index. 1.05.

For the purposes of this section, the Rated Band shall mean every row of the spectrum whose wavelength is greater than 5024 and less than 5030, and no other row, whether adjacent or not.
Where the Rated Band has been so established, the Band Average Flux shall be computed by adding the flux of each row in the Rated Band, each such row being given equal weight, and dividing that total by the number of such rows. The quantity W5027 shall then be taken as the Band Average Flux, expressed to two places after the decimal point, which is 1.08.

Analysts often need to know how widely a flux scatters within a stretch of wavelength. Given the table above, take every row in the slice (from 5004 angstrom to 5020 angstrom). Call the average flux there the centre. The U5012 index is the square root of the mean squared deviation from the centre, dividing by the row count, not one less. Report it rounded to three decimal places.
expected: 0.031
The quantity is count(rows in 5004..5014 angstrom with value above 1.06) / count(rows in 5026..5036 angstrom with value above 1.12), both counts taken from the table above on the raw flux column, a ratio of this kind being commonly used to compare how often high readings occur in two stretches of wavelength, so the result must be 0.0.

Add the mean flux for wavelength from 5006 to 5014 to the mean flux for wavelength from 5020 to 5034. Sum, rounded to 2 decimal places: 2.05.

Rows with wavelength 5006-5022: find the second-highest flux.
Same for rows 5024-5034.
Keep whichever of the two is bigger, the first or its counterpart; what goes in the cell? 1.14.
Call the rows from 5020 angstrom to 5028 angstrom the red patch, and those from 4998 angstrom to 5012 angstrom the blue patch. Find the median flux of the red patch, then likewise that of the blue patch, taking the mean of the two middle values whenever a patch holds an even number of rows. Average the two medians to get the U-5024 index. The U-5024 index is 1.02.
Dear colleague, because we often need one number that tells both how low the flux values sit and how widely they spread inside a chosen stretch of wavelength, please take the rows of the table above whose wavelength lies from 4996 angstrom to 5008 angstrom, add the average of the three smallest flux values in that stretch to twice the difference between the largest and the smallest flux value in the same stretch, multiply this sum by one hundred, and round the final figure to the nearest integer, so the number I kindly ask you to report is 129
